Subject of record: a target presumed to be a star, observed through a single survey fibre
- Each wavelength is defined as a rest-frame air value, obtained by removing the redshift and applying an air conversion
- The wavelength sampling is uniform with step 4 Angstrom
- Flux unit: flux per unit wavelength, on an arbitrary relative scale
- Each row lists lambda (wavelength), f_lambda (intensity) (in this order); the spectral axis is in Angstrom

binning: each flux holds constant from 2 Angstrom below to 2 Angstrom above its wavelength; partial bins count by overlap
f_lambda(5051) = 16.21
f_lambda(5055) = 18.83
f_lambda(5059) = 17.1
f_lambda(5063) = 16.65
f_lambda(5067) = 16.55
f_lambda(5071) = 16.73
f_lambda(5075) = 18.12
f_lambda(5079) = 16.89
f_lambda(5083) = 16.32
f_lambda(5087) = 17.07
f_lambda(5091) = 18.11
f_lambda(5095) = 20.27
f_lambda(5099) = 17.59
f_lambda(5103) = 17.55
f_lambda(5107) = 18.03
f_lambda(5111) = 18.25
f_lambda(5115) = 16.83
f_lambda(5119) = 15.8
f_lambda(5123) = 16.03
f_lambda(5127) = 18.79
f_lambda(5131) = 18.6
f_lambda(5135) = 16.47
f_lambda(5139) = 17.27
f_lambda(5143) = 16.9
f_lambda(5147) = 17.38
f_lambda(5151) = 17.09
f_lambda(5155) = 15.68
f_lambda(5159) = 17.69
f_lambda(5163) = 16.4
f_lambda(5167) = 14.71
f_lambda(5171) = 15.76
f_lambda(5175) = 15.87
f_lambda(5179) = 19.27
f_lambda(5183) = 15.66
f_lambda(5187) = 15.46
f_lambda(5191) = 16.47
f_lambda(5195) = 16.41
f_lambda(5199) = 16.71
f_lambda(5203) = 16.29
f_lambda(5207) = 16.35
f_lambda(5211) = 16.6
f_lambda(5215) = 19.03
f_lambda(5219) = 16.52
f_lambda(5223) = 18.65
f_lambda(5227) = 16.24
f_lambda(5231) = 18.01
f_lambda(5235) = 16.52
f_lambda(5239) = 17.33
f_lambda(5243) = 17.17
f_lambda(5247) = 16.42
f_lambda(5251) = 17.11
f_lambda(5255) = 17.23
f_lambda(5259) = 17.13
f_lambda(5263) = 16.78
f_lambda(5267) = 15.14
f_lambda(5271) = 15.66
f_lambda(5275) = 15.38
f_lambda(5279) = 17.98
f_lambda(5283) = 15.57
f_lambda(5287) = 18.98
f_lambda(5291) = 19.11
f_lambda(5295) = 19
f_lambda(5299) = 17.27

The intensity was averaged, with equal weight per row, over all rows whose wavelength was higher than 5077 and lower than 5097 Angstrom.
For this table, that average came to 17.7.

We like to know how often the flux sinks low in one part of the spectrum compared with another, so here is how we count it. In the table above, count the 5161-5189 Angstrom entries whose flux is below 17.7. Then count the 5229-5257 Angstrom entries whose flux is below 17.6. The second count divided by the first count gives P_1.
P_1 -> 1.00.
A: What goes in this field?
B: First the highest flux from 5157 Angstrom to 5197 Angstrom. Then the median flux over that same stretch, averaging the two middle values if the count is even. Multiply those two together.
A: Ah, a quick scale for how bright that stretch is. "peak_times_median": 311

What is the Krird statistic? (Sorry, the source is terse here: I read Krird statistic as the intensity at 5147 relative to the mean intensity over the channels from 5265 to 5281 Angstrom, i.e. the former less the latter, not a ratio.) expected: 1.3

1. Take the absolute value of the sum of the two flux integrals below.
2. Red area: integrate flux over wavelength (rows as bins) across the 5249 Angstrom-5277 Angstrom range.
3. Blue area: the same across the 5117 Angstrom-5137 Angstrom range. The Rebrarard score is 800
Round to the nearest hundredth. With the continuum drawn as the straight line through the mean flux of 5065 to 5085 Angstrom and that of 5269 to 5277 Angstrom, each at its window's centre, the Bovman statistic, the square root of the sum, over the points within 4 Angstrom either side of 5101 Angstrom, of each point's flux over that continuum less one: 0.32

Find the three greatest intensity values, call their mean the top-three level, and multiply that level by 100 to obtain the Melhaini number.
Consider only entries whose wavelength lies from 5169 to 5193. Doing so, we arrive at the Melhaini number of 1720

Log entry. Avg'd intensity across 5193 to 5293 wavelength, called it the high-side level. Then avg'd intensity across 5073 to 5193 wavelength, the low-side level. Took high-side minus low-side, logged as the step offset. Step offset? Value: -0.10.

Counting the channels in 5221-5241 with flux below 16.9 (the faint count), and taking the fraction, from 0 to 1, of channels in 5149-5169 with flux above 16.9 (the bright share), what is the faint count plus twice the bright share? 2.8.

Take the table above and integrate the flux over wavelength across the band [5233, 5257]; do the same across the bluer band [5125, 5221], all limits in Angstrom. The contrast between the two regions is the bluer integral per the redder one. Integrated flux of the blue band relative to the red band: 4.0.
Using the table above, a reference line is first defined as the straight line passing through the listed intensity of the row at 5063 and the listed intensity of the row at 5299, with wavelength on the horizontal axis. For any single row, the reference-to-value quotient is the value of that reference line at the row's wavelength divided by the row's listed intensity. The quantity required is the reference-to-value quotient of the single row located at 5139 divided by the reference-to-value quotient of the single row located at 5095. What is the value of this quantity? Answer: 1.18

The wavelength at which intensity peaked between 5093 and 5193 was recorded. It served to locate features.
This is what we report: 5095 Angstrom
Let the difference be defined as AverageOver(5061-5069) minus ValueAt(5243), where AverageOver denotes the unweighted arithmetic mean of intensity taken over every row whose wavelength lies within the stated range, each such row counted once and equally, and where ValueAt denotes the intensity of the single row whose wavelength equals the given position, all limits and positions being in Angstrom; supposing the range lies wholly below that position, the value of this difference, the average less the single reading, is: -0.6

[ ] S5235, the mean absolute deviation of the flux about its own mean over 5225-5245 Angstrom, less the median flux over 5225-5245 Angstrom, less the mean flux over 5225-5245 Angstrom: -33.7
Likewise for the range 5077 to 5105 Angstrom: -34.4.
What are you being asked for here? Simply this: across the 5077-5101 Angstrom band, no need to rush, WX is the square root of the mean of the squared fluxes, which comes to 17.8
